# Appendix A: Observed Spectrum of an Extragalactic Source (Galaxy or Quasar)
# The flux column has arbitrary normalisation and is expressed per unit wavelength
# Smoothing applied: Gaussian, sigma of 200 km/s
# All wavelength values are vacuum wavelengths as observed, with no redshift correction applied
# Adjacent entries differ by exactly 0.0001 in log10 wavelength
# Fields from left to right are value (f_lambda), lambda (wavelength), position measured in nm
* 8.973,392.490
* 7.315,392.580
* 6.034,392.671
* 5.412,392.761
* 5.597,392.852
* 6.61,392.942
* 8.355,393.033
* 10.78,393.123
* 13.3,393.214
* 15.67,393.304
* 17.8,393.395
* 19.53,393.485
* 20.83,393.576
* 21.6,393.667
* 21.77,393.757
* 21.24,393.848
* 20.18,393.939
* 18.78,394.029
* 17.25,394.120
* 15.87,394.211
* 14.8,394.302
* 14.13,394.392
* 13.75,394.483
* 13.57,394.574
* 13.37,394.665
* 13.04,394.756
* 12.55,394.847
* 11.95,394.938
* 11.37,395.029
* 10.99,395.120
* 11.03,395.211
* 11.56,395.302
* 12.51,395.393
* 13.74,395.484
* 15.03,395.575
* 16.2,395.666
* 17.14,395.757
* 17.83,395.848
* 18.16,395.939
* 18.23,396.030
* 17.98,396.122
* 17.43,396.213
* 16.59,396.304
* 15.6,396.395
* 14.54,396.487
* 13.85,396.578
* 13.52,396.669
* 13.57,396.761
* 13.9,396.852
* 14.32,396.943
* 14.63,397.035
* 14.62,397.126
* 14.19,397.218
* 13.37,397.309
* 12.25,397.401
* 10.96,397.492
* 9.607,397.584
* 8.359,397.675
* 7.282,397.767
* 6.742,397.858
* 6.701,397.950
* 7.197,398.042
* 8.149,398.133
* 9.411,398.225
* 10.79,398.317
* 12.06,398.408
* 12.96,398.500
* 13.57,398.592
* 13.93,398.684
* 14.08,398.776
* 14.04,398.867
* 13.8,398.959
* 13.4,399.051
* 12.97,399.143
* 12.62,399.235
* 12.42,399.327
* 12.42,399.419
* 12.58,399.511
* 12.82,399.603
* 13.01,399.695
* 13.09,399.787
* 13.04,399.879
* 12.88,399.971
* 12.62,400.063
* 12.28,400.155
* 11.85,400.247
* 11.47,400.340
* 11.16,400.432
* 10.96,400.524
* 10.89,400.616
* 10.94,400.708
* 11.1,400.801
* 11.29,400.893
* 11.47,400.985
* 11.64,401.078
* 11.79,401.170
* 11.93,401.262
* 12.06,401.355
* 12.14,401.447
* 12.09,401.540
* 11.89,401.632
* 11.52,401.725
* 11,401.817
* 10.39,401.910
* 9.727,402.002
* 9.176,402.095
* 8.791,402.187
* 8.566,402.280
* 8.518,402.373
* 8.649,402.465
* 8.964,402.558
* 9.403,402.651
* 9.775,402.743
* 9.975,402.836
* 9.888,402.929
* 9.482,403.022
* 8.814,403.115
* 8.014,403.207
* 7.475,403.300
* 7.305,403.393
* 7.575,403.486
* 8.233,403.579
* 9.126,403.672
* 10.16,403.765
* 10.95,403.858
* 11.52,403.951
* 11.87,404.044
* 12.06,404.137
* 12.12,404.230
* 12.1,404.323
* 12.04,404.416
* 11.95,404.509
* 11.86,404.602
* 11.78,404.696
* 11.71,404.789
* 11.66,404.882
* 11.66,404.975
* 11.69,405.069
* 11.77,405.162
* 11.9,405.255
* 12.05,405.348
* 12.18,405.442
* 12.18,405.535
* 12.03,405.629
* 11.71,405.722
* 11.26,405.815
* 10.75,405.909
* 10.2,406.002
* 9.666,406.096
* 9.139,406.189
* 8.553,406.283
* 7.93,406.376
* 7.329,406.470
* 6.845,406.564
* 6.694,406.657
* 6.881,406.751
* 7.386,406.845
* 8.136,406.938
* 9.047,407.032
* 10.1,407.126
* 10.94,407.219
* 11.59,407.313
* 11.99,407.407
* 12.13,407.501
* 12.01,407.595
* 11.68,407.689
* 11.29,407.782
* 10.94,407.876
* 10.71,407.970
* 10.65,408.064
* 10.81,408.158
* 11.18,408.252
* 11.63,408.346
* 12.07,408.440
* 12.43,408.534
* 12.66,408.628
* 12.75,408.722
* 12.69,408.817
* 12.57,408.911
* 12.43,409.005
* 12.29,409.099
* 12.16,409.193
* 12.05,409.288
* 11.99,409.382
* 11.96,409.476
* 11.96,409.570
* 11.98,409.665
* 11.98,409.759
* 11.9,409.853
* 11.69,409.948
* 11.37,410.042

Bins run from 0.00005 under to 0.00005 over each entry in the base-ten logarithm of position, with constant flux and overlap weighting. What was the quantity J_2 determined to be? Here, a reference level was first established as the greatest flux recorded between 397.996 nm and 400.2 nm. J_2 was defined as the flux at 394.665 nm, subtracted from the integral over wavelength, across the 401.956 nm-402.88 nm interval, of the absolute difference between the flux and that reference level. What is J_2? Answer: -8.8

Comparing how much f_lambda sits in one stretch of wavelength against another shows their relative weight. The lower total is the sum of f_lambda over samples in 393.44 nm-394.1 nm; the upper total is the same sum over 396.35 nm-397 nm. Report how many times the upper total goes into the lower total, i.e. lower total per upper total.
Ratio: 1.45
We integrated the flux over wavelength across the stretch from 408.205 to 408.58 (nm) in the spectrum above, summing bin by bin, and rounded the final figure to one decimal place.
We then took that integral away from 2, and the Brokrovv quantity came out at -2.4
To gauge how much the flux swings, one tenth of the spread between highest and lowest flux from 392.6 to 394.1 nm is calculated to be 1.6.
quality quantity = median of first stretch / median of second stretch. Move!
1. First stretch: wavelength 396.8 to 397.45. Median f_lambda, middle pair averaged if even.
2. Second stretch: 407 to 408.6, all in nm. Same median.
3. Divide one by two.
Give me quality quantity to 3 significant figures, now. 1.26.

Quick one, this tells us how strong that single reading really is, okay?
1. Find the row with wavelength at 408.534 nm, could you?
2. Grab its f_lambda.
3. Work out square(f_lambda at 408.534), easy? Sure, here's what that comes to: 155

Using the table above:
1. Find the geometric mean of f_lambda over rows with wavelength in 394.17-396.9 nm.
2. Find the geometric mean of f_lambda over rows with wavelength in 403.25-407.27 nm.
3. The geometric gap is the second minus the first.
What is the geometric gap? -4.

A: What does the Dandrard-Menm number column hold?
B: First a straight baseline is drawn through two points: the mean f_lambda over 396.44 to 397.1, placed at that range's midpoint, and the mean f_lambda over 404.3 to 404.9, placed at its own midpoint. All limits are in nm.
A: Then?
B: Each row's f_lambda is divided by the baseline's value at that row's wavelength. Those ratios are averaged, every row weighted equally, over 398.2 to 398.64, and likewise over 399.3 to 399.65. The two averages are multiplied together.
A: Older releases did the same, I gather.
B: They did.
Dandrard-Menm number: 0.82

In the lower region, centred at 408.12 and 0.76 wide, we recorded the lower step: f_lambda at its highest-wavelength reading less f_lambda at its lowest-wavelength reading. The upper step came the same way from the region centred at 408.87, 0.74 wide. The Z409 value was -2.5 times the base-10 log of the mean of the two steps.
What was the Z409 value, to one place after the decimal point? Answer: 1.5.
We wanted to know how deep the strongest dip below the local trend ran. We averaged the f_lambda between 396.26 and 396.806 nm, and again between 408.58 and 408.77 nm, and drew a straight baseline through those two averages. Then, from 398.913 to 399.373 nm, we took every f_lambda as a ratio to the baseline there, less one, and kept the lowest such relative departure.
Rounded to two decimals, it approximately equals -0.12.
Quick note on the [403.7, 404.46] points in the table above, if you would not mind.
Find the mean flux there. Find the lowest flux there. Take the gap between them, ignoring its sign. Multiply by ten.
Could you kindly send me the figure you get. 14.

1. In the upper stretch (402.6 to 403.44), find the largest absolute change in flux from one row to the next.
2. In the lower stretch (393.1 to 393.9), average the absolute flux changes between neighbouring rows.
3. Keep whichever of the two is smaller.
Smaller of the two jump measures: 0.80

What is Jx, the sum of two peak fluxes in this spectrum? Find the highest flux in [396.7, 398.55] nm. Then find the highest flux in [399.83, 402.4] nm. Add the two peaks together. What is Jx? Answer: 28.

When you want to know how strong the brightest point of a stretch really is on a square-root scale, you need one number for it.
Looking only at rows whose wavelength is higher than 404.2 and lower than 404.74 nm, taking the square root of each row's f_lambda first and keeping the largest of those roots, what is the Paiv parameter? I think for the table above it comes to 3.48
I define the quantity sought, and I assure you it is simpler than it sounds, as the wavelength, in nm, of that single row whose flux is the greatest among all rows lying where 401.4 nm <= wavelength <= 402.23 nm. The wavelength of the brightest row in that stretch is 401.447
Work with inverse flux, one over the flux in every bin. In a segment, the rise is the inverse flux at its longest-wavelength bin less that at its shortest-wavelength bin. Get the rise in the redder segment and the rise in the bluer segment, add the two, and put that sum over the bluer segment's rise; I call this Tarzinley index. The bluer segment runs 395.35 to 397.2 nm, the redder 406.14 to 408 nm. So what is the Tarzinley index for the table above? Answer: 2.4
